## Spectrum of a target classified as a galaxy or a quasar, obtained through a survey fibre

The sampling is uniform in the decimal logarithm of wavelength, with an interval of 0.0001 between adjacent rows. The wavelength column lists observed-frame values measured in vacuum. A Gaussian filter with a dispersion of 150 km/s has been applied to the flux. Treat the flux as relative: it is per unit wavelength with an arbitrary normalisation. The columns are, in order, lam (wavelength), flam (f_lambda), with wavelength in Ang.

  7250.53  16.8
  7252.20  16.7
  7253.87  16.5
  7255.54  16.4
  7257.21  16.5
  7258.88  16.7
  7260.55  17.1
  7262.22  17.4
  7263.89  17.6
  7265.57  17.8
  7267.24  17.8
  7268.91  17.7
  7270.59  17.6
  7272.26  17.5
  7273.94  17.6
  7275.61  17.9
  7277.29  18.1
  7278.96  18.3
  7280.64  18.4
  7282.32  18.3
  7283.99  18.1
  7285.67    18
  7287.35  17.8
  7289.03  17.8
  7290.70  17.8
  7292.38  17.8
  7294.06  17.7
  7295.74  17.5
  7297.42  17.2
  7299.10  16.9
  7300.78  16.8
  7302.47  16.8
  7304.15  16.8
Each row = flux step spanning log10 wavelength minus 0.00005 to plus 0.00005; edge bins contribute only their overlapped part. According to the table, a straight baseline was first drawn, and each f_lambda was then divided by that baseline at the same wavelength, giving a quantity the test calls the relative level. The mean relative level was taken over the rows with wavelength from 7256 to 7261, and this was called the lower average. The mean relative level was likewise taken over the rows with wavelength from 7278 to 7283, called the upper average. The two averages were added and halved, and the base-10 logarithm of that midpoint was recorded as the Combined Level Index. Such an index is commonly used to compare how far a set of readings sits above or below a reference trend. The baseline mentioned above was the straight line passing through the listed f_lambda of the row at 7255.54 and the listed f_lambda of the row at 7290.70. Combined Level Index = 0.014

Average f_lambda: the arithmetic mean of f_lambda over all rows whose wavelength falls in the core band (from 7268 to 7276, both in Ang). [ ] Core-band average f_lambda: 17.7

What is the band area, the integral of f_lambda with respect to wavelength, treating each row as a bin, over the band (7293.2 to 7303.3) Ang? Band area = 173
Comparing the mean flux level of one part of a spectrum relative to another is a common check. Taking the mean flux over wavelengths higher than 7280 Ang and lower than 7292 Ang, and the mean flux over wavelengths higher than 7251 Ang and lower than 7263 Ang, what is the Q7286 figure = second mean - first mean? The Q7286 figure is -1.3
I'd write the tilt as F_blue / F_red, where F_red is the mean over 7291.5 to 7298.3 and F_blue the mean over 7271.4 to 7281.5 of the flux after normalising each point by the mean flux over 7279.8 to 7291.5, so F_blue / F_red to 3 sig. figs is 1.02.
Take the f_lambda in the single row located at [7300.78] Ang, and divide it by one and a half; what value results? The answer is 11.2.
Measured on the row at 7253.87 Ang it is 11.0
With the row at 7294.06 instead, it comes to 11.8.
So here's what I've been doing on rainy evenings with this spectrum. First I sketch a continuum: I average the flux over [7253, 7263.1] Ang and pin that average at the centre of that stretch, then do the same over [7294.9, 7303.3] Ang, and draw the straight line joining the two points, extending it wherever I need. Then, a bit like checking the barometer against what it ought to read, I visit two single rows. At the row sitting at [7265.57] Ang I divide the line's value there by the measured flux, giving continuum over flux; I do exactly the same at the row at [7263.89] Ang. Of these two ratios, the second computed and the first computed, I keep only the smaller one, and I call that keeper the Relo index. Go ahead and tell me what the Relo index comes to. 0.945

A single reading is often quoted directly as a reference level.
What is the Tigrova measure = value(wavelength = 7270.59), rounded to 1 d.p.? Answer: 17.6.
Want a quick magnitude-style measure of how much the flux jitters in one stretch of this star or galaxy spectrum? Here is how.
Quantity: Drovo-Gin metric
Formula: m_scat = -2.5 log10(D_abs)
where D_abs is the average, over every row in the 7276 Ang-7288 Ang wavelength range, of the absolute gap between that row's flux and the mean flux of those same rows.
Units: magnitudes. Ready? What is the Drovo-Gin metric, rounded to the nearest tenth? 2.0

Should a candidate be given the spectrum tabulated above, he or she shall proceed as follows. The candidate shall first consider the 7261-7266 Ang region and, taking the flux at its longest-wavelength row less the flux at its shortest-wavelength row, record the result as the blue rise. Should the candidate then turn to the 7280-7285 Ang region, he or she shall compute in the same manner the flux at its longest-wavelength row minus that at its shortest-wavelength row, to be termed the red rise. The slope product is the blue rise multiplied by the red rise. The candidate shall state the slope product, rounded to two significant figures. -0.12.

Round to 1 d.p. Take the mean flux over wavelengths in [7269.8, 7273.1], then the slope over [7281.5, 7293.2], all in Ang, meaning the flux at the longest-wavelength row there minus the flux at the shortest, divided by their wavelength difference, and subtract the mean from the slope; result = -17.6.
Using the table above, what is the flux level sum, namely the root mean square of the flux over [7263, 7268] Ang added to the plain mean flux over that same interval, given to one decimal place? 35.5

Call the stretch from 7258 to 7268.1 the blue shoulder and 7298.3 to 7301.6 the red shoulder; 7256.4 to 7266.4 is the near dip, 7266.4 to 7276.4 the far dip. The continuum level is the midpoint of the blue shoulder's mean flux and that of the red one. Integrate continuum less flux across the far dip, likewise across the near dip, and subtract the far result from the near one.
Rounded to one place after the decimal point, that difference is 5.0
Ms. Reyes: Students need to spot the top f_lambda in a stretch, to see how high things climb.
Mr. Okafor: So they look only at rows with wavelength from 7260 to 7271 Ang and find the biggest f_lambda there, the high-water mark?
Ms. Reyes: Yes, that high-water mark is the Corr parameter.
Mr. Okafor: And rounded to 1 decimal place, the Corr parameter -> 17.8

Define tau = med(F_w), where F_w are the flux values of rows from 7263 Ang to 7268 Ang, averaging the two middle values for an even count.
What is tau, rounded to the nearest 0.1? 17.8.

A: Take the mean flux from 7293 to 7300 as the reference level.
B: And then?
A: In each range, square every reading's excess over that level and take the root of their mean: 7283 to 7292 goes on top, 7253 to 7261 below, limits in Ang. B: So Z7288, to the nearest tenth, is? 0.8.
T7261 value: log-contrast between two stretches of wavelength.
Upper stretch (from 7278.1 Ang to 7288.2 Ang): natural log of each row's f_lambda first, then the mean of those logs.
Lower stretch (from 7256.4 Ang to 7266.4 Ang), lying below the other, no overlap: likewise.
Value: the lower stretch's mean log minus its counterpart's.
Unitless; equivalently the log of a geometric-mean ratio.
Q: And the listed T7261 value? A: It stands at -0.055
